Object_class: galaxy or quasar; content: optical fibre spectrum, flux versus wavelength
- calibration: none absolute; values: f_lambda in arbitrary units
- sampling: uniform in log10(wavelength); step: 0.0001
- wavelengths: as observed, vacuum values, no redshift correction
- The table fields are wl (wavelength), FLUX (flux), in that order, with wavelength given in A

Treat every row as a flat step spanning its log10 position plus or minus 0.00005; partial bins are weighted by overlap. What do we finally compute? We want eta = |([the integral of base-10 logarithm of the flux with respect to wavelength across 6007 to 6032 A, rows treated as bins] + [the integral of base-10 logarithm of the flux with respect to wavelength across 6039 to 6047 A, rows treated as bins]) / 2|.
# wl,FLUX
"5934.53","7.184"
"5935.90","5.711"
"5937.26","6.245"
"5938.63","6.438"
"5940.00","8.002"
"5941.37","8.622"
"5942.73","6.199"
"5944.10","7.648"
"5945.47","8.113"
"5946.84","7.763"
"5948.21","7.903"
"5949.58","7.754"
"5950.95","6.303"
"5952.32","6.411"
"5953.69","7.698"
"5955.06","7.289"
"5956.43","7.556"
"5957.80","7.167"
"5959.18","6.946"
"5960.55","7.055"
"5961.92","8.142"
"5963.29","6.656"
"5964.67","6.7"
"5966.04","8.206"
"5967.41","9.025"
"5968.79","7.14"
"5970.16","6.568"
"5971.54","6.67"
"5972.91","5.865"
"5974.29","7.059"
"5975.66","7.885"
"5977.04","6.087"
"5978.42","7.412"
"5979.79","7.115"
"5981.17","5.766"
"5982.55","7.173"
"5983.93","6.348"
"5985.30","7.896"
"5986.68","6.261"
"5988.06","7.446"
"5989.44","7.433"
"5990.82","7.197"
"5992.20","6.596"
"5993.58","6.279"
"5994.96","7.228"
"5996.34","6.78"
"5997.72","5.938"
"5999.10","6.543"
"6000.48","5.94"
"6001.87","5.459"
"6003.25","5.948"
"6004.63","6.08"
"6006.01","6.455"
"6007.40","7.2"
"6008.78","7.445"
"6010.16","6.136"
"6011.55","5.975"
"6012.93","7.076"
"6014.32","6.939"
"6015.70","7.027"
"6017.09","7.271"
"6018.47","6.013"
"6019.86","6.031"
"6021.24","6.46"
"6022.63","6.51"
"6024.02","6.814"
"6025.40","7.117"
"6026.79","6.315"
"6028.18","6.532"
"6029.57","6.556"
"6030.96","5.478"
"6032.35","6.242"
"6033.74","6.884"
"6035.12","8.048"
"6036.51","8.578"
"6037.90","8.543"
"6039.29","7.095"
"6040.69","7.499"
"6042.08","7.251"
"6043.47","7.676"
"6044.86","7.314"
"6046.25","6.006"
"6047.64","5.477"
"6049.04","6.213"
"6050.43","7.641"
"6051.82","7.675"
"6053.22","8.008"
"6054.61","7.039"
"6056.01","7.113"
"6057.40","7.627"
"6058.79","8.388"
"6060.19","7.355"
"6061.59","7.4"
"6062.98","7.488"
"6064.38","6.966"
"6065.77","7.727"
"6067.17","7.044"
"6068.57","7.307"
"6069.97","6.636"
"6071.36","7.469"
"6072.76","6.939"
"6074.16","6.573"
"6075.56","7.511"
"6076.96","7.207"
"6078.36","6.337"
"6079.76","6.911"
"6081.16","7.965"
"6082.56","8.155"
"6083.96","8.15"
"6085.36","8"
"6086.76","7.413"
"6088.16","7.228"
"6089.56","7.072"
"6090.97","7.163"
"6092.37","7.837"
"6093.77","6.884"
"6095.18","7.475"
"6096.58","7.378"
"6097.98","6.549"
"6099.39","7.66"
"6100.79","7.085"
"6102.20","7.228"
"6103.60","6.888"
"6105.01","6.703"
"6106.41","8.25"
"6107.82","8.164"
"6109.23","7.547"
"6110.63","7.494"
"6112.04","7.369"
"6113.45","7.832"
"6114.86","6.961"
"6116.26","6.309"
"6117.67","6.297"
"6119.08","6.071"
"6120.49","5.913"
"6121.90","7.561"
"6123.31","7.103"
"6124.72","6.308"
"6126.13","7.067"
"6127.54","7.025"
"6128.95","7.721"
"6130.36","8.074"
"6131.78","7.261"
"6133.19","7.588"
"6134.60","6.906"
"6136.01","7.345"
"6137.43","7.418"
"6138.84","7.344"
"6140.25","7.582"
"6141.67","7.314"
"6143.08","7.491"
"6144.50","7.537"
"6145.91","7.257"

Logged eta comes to 14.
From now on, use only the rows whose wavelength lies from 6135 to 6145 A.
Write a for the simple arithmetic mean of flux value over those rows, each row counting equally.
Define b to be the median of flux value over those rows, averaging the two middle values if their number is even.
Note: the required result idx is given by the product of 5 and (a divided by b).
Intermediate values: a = 7.43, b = 7.4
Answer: 5.01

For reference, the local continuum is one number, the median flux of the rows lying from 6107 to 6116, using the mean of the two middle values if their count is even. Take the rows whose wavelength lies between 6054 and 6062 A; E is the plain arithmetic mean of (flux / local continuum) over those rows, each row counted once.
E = 1.00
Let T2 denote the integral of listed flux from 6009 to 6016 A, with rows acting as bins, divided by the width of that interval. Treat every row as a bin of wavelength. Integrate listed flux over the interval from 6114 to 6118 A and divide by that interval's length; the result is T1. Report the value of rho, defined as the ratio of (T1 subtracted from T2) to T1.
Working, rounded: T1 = 6.60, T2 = 6.7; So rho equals 0.01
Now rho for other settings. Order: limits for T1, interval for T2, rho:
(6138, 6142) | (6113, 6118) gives -0.08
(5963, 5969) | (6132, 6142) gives -0.04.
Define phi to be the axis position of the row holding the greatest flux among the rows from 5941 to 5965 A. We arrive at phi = 5941.37 A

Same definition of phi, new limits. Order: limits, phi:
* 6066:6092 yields 6082.56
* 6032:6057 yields 6036.51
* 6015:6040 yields 6036.51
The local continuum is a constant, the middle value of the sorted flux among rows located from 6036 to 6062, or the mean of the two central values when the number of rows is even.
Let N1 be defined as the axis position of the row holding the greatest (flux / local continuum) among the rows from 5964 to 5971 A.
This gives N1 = 5967.41 A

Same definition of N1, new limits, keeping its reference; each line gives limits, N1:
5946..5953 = 5948.21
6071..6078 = 6075.56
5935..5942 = 5941.37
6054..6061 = 6058.79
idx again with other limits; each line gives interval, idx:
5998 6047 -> 5.15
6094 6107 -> 5.01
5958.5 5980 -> 5.07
